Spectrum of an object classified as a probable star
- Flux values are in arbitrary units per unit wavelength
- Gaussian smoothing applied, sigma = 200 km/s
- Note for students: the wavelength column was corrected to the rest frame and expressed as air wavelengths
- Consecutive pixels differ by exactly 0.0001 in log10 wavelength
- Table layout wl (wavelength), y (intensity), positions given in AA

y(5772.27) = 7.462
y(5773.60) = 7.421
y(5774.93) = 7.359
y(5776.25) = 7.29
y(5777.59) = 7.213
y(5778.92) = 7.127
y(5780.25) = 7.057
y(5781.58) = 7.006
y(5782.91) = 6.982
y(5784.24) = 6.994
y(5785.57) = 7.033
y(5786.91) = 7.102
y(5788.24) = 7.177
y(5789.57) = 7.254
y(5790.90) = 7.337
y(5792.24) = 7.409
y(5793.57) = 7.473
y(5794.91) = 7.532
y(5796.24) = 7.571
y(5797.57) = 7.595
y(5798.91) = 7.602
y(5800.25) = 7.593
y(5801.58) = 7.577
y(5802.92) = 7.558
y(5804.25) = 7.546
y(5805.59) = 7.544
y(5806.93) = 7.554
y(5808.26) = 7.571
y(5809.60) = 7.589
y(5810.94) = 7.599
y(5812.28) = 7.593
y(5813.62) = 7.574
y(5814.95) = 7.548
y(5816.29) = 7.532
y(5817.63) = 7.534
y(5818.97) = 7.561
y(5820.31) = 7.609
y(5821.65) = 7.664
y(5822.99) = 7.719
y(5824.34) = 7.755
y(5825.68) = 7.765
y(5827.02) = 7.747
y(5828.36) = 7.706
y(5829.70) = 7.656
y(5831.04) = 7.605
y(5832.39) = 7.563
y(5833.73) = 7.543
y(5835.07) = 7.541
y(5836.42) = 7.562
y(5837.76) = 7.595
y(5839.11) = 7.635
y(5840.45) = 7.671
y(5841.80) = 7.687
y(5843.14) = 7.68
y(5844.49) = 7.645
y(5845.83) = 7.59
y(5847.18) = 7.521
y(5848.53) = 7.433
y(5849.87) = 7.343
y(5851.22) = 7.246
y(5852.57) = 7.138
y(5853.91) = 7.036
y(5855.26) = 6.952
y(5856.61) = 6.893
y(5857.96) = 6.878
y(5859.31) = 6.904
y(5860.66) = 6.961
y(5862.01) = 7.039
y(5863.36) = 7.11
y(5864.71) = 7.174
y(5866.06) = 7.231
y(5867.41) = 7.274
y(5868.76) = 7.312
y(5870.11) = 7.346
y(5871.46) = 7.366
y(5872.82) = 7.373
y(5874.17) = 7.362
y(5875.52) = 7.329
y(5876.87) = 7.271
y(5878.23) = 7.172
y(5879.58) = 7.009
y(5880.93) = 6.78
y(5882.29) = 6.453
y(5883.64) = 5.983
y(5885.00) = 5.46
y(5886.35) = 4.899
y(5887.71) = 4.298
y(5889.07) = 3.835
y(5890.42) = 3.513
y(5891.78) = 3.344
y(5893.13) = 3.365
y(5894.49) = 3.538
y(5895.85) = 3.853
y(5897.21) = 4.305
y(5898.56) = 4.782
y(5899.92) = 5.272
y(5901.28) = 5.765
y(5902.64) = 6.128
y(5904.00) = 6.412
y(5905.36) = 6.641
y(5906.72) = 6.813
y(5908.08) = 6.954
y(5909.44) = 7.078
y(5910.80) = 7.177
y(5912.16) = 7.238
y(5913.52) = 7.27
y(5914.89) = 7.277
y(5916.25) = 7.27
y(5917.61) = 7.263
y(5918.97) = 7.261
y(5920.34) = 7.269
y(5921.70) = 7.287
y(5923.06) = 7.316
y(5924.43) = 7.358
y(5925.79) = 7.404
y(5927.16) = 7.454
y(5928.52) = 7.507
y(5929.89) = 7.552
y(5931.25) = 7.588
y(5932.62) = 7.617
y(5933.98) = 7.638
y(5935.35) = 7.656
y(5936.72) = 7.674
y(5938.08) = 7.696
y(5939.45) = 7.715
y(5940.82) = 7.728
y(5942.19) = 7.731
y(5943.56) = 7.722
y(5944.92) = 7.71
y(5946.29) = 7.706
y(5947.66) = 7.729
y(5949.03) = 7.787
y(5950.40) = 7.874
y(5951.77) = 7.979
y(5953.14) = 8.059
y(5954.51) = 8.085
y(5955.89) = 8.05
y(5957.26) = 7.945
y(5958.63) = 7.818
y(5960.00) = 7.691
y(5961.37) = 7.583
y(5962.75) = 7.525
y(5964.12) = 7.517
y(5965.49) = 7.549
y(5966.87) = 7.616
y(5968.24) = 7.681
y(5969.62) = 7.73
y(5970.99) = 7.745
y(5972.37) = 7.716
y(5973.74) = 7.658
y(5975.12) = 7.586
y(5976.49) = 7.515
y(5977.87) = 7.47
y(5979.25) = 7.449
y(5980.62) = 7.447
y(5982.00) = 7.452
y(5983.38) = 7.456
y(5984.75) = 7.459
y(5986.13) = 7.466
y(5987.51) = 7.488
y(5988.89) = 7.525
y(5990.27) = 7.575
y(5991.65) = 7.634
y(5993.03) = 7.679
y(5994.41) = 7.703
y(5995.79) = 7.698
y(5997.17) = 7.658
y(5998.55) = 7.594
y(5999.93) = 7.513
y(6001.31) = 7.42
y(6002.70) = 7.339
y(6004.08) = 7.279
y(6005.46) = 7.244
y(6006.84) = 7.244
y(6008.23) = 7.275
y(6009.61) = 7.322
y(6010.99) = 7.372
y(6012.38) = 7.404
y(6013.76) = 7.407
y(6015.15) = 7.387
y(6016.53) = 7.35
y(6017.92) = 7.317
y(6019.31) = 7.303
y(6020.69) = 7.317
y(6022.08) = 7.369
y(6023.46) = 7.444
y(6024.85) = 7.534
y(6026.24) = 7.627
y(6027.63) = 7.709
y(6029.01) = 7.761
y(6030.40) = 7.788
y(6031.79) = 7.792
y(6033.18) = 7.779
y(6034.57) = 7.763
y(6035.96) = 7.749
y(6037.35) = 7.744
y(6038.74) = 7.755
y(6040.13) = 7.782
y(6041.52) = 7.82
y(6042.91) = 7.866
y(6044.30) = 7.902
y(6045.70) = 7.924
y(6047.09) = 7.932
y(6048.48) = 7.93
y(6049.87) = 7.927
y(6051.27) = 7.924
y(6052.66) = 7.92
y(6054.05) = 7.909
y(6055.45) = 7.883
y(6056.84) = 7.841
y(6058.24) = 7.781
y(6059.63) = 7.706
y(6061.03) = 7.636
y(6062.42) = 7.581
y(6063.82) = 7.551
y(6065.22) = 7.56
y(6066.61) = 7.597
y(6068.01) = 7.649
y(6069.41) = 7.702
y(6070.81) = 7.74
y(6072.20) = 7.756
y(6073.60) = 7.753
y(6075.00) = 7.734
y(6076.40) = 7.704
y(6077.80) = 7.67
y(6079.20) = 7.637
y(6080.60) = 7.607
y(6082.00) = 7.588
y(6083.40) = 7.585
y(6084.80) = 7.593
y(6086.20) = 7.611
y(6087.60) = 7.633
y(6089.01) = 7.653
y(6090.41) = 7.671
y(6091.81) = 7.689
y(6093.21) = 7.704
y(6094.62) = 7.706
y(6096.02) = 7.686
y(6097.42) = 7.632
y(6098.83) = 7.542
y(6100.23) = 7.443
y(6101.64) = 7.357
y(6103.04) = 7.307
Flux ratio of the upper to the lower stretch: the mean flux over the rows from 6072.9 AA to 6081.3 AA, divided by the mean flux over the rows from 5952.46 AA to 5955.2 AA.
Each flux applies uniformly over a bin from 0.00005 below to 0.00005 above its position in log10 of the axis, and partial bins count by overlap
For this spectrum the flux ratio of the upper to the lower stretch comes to 0.95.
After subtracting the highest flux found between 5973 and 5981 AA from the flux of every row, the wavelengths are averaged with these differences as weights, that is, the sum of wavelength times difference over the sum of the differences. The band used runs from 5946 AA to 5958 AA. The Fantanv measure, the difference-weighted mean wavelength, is 5953.4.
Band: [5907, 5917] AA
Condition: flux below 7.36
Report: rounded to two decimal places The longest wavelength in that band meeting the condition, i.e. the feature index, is 5916.25 AA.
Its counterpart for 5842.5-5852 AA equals 5851.22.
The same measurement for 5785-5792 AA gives 5790.90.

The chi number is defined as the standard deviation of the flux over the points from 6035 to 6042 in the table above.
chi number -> 0.03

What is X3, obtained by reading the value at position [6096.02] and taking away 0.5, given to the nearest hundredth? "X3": 7.19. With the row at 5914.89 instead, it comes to 6.78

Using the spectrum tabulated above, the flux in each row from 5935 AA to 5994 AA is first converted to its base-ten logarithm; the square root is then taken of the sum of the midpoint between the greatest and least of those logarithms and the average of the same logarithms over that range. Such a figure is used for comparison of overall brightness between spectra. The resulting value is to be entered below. 1.33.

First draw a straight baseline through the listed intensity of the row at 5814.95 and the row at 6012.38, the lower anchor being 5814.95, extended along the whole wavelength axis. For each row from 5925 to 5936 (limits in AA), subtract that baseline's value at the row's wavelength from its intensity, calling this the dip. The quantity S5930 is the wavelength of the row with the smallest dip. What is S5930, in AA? 5925.79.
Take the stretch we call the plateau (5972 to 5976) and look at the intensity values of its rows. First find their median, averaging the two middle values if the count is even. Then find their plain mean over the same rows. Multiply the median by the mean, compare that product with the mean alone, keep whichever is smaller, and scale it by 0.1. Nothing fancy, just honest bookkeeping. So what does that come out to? 0.765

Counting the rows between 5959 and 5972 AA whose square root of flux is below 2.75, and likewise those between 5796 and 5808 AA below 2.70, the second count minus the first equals -3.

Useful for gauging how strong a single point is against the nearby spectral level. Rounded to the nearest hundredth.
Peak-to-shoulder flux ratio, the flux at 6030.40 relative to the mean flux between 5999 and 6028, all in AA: 1.05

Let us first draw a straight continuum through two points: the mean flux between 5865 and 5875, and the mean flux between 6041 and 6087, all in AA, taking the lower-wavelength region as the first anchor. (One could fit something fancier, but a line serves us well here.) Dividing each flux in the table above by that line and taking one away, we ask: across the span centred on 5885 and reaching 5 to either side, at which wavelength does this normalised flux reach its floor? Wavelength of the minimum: 5889.07 AA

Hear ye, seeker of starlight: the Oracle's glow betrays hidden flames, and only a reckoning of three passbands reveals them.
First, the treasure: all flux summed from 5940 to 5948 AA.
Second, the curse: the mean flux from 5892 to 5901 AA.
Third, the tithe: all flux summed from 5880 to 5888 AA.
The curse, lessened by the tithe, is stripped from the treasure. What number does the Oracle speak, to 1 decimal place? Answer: 76.0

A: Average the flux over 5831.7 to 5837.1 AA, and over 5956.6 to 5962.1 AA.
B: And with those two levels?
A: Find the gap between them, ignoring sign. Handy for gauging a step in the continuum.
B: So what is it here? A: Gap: 0.207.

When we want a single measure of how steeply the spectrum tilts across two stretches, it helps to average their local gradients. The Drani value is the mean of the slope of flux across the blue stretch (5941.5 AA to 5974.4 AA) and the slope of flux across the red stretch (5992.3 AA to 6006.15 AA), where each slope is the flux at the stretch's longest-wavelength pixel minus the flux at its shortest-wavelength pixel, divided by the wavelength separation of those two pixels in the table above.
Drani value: -0.019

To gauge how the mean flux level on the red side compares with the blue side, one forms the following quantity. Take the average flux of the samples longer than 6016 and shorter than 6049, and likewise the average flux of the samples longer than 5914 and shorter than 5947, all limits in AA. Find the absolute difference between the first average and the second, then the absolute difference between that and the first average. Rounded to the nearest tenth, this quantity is 7.5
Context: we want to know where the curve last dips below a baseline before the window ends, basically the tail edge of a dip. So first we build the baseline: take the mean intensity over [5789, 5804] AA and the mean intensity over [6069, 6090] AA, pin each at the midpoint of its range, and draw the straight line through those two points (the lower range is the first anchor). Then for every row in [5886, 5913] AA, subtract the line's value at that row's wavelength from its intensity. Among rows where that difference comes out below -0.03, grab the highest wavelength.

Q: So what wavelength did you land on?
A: 5912.16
